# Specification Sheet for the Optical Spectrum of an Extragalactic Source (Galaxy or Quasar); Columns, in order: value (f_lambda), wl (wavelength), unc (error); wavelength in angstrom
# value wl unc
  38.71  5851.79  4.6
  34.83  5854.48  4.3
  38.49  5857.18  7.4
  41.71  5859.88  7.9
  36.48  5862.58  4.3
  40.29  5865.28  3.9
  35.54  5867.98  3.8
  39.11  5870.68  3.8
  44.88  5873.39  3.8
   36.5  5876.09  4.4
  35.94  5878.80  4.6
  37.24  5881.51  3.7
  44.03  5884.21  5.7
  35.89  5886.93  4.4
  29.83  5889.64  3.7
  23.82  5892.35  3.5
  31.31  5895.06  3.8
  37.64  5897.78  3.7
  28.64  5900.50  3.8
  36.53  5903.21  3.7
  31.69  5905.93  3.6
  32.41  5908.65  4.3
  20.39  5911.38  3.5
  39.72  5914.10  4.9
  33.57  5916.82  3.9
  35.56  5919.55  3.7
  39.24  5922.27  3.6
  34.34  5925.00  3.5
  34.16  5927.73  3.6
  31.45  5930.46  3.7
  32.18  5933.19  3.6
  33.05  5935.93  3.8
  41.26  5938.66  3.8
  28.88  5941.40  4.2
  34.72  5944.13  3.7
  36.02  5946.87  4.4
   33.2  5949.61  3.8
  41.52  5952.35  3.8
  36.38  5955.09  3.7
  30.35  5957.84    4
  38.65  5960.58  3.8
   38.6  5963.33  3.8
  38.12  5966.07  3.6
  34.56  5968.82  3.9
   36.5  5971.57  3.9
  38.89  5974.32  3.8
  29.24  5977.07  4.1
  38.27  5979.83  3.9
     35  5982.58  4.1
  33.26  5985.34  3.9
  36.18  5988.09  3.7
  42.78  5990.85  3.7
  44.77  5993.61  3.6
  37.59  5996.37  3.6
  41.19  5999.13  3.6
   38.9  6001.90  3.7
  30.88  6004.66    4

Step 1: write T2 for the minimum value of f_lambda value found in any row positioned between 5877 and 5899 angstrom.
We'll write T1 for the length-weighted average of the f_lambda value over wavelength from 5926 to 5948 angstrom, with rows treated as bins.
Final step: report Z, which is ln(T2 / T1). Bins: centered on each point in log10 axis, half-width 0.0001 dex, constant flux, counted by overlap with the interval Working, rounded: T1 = 33.9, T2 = 23.82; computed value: -0.35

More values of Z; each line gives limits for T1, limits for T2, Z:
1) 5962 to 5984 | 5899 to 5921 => -0.57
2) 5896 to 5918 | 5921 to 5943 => -0.12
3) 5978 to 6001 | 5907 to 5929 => -0.63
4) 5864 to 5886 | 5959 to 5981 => -0.29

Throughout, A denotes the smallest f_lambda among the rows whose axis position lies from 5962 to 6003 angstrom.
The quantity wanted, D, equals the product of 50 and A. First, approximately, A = 29.24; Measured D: 1462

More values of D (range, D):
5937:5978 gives 1444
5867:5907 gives 1191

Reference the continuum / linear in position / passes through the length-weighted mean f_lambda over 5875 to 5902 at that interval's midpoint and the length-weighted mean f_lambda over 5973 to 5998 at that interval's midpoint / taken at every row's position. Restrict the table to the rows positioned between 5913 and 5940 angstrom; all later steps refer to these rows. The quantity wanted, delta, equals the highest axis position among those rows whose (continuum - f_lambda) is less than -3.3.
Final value 5938.66 angstrom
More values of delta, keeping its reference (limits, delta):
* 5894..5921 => 5914.10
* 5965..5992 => 5990.85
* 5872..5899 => 5884.21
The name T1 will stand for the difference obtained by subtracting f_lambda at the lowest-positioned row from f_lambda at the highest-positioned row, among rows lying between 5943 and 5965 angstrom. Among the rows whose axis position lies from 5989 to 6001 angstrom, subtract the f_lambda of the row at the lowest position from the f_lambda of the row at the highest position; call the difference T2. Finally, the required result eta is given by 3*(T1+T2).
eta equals 7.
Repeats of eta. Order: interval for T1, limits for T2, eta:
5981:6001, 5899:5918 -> 33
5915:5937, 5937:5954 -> -1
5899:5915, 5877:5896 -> 19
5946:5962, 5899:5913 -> -17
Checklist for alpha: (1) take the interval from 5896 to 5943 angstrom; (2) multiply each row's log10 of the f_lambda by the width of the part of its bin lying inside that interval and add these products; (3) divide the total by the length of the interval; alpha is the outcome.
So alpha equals 1.52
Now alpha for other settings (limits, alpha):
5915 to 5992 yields 1.55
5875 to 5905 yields 1.53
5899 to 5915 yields 1.49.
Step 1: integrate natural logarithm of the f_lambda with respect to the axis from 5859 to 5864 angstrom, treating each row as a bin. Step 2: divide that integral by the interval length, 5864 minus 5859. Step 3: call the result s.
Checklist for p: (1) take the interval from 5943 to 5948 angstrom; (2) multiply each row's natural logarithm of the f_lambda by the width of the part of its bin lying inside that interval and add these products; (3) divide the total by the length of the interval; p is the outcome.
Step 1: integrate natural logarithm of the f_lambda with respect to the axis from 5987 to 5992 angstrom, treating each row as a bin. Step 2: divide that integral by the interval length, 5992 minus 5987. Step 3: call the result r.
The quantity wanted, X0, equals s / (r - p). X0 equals 34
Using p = 3.56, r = 3.67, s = 3.66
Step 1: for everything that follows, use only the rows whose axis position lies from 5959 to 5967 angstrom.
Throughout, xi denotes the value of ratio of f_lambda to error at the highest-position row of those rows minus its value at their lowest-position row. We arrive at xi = 0.4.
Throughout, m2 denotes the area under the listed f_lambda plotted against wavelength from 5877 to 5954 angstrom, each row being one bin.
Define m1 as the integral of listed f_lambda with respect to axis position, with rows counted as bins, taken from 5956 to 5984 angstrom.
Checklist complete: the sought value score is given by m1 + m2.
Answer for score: 3629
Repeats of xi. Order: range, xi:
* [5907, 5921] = 2.1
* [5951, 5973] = -1.6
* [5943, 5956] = 0.4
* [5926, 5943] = -2.6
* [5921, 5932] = -2.4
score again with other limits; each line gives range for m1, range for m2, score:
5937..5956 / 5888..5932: 2115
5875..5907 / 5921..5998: 3867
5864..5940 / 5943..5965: 3446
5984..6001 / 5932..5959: 1608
